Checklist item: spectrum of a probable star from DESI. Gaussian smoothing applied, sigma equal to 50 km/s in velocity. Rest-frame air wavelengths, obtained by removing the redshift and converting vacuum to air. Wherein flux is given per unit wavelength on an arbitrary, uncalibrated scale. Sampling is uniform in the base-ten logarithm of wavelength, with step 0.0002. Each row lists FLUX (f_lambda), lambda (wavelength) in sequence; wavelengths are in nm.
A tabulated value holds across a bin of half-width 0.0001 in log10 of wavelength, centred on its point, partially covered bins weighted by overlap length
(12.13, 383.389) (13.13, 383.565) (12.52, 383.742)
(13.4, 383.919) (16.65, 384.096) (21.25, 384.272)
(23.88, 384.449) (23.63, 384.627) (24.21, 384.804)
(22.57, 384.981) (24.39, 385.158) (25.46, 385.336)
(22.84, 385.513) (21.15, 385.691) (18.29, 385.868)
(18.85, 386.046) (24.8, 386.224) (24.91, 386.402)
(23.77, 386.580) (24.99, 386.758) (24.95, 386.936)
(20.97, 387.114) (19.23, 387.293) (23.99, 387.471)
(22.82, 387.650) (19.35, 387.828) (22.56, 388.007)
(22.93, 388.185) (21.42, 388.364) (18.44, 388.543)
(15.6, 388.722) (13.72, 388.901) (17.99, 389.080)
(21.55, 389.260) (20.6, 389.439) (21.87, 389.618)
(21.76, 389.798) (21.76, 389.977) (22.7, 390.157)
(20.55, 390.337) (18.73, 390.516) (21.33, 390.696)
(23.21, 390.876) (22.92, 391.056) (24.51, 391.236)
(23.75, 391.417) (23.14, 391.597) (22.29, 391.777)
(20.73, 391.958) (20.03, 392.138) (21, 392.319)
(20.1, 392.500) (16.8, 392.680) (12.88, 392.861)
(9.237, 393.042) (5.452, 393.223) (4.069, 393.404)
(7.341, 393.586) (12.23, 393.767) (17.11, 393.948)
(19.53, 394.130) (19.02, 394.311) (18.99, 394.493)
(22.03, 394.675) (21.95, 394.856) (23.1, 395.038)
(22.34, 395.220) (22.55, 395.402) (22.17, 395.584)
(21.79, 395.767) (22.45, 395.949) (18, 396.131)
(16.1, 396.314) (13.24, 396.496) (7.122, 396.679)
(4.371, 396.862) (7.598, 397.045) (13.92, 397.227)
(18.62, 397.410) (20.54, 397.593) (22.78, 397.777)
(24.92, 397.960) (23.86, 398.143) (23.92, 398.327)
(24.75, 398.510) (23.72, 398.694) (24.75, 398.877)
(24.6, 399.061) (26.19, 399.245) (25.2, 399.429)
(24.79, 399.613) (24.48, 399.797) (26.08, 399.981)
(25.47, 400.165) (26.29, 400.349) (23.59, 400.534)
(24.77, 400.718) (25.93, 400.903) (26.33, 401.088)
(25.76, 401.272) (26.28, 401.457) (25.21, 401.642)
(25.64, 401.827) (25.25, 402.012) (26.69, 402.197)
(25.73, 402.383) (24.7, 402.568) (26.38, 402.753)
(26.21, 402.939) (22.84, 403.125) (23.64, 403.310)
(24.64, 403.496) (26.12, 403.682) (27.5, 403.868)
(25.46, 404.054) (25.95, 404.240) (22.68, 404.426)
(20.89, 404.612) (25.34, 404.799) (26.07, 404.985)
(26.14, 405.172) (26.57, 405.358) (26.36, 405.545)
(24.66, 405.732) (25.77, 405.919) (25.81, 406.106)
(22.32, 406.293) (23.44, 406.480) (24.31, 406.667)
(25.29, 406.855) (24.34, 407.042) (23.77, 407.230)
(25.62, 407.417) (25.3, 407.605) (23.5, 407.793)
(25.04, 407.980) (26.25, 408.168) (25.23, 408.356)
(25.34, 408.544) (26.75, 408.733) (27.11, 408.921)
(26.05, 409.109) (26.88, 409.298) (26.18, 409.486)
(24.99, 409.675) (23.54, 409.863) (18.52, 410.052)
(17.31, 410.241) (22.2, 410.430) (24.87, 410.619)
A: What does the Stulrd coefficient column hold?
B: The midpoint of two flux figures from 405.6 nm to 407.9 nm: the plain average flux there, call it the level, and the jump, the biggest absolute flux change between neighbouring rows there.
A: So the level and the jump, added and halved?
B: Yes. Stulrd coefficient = 14.0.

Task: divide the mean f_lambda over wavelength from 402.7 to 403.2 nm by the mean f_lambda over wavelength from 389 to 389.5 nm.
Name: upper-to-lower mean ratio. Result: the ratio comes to 1.25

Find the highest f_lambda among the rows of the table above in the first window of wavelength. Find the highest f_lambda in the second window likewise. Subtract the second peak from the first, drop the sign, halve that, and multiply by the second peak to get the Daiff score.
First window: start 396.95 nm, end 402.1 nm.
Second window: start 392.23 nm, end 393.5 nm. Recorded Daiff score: 56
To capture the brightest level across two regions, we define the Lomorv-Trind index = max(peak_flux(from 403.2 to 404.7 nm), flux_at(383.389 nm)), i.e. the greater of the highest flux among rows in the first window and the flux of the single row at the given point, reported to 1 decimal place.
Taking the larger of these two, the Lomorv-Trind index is 27.5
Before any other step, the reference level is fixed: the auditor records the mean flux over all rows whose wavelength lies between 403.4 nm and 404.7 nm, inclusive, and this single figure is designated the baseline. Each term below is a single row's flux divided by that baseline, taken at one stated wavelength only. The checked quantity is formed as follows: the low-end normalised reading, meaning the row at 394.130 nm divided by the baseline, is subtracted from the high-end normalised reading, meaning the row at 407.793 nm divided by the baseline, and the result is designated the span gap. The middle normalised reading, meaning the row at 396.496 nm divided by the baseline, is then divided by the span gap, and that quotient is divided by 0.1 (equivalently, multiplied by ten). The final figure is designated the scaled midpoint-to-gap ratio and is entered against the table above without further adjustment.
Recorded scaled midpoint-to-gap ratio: 33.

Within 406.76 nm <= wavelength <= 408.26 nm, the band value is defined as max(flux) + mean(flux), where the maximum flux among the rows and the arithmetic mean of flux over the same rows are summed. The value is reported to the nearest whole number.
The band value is 51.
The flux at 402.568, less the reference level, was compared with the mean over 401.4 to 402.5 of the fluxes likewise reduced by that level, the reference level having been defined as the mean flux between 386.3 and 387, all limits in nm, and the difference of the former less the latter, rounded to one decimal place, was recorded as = -1.1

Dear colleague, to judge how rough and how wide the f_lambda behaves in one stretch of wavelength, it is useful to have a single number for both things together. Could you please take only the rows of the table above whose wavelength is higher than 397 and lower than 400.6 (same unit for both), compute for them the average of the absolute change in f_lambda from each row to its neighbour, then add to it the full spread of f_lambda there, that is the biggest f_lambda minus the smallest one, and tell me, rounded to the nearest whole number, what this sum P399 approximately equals 20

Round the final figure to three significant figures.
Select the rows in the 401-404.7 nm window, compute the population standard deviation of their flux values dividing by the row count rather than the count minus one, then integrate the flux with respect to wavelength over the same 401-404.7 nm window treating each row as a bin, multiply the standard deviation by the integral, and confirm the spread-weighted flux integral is 145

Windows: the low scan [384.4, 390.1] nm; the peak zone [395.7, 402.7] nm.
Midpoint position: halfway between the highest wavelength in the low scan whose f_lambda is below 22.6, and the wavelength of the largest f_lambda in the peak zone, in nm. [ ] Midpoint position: 396.09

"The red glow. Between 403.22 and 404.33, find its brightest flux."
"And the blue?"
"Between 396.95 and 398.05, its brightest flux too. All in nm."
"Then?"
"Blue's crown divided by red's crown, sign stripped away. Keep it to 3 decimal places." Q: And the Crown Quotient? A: 0.906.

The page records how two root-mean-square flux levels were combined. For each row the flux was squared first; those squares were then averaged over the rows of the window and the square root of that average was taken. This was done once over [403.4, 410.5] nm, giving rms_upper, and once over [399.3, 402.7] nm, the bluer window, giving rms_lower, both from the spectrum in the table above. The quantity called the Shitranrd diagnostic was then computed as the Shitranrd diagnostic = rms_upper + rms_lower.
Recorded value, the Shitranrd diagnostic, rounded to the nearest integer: 50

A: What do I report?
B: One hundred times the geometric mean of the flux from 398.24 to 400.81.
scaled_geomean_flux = 2489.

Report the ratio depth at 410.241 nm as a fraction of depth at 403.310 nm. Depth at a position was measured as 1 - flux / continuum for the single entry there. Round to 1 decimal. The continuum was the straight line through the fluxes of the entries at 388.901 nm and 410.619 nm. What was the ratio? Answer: -2.5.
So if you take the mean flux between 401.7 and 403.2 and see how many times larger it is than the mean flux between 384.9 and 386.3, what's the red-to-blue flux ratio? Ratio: 1.14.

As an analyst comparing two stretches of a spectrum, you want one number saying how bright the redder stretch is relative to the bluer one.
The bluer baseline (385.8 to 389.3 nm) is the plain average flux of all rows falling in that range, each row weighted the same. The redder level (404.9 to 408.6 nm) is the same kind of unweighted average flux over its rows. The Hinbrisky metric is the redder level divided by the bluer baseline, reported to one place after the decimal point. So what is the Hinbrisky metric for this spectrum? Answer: 1.2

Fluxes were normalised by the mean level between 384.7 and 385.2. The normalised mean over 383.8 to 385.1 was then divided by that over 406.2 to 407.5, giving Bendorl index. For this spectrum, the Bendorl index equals 0.86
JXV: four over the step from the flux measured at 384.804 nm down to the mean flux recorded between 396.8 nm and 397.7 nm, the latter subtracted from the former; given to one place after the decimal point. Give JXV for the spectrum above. 0.4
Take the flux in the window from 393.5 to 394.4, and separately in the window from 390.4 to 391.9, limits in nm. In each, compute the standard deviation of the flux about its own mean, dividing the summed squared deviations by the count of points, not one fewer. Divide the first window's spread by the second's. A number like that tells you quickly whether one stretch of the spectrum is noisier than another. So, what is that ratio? 2.78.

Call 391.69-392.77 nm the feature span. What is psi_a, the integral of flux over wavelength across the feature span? 21.8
